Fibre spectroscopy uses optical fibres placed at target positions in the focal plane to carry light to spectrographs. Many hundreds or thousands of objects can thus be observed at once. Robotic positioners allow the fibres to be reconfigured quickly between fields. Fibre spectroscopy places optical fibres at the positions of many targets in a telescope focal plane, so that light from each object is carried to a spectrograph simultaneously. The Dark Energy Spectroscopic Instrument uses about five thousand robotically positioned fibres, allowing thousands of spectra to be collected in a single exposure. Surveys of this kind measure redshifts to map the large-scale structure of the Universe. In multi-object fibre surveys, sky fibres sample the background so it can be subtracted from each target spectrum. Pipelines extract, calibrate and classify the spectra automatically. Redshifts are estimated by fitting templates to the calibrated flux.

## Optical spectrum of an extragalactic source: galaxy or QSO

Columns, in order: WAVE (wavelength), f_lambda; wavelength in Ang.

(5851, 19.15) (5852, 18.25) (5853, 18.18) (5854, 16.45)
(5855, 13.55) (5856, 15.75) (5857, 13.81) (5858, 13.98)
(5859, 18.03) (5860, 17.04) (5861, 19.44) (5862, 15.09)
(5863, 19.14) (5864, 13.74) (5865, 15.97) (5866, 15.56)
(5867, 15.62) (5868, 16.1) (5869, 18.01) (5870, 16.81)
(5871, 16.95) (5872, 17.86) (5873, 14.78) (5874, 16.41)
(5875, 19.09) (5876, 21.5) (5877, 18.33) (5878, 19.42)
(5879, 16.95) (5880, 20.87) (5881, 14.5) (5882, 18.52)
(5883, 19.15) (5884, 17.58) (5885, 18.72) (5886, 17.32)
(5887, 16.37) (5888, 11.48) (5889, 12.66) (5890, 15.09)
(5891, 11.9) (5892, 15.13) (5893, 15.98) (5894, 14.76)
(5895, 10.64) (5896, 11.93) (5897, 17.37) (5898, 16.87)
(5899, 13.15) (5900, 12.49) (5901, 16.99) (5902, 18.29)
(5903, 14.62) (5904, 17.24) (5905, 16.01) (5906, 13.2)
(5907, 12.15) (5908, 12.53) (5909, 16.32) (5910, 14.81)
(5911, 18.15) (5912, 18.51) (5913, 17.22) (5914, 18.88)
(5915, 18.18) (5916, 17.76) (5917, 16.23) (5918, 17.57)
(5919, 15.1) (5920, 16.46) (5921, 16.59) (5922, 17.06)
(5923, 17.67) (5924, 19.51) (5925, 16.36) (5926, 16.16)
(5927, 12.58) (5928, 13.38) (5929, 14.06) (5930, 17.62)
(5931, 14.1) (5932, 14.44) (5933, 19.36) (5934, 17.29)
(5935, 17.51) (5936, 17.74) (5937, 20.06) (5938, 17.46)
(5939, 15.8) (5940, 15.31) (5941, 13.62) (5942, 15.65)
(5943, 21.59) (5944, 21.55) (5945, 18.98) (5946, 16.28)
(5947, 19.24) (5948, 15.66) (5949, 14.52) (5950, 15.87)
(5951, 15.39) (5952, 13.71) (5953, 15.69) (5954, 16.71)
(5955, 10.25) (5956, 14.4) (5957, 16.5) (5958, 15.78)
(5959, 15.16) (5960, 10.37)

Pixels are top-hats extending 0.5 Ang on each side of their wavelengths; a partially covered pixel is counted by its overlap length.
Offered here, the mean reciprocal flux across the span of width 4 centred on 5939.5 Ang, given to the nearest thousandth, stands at 0.065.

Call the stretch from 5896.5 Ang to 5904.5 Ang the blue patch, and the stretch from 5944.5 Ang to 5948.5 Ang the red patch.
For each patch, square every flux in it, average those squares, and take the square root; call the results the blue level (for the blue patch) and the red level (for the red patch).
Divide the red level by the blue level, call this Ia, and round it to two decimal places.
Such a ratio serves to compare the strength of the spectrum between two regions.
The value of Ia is 1.10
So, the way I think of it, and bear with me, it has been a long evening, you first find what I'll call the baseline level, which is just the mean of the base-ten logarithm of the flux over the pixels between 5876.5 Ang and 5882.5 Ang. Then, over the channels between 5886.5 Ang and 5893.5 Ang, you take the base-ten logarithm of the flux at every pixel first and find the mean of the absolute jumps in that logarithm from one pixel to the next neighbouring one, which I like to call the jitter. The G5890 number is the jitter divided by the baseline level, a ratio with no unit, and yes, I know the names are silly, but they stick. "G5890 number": 0.067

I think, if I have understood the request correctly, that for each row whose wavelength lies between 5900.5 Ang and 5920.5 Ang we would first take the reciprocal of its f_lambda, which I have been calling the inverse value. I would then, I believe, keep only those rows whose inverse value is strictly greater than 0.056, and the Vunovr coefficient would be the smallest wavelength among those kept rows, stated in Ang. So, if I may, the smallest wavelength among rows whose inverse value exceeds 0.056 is 5901 Ang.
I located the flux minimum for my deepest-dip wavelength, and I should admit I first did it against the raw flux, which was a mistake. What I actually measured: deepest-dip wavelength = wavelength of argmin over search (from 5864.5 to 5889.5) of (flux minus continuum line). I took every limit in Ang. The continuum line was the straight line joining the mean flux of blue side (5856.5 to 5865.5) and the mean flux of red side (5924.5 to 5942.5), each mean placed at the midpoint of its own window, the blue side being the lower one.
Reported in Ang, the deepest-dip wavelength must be 5888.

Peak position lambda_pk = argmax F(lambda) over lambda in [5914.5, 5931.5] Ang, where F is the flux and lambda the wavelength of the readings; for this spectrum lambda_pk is 5924 Ang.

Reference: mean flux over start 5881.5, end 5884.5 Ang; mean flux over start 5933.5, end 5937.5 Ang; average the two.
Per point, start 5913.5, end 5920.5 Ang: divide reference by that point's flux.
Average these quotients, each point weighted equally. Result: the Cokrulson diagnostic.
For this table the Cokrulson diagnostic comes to 1.07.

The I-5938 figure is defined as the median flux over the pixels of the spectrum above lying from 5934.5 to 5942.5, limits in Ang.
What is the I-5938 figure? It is 16.6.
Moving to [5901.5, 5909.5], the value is 15.3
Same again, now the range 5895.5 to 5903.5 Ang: 15.7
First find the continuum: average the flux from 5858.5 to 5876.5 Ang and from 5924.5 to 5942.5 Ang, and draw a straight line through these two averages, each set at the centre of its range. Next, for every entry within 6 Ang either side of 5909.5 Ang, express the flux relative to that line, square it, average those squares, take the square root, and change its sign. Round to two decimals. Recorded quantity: -0.99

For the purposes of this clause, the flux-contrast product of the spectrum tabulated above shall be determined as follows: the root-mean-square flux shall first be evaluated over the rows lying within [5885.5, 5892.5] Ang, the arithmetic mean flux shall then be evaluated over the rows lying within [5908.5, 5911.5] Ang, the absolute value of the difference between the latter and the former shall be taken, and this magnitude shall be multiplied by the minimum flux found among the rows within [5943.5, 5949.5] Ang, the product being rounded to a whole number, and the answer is 29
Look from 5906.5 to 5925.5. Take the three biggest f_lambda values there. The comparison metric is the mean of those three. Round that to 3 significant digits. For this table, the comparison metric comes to 19.0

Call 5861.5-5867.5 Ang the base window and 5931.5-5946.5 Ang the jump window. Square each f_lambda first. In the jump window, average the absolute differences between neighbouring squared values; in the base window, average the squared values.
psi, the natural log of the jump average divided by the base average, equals -1.23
